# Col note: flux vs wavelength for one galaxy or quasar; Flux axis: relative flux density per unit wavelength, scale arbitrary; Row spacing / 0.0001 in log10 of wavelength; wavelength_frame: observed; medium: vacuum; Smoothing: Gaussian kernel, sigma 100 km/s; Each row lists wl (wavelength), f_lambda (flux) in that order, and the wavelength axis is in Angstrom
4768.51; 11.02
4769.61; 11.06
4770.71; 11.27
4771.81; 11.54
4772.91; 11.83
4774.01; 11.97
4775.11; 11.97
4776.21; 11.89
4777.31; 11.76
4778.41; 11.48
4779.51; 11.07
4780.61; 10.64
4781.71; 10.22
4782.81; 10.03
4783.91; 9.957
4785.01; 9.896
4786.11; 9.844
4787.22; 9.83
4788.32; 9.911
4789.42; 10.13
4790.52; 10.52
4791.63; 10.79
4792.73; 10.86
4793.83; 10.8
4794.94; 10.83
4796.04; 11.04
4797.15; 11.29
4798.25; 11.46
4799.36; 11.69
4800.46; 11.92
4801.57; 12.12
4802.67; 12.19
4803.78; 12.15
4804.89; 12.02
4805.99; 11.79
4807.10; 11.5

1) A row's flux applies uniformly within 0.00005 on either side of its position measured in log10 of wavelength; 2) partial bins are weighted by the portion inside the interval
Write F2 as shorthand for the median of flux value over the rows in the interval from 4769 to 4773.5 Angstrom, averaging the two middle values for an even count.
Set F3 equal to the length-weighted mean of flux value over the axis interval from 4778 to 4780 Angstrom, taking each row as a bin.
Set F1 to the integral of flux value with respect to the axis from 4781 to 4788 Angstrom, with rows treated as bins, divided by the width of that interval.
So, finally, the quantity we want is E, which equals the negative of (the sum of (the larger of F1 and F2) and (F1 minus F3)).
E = -10.1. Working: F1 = 10.0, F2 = 11.4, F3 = 11.3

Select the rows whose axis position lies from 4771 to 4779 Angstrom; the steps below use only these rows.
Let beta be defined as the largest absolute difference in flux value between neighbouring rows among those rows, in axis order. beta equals 0.290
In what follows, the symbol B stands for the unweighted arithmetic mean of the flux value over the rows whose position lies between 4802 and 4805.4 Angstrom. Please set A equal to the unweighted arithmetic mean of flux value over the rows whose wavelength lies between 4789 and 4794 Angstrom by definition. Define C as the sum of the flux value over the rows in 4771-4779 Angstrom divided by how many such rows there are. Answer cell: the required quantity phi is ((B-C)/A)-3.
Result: -2.97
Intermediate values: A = 10.6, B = 12.1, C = 11.8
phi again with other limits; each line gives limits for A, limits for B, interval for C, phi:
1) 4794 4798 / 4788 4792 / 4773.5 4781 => -3.11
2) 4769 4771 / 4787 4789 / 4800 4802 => -3.19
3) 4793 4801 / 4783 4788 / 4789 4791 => -3.04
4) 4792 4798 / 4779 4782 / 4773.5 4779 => -3.11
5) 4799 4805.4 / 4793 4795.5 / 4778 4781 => -3.02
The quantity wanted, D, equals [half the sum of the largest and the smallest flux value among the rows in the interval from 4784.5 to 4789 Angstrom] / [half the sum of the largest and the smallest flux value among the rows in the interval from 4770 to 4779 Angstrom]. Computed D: 0.85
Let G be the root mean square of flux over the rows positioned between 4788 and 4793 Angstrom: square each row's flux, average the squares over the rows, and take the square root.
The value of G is 10.4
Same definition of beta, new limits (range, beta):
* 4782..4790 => 0.219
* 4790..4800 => 0.270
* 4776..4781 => 0.430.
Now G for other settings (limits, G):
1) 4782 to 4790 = 9.9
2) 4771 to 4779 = 11.8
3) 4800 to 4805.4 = 12.1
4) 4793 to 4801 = 11.3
